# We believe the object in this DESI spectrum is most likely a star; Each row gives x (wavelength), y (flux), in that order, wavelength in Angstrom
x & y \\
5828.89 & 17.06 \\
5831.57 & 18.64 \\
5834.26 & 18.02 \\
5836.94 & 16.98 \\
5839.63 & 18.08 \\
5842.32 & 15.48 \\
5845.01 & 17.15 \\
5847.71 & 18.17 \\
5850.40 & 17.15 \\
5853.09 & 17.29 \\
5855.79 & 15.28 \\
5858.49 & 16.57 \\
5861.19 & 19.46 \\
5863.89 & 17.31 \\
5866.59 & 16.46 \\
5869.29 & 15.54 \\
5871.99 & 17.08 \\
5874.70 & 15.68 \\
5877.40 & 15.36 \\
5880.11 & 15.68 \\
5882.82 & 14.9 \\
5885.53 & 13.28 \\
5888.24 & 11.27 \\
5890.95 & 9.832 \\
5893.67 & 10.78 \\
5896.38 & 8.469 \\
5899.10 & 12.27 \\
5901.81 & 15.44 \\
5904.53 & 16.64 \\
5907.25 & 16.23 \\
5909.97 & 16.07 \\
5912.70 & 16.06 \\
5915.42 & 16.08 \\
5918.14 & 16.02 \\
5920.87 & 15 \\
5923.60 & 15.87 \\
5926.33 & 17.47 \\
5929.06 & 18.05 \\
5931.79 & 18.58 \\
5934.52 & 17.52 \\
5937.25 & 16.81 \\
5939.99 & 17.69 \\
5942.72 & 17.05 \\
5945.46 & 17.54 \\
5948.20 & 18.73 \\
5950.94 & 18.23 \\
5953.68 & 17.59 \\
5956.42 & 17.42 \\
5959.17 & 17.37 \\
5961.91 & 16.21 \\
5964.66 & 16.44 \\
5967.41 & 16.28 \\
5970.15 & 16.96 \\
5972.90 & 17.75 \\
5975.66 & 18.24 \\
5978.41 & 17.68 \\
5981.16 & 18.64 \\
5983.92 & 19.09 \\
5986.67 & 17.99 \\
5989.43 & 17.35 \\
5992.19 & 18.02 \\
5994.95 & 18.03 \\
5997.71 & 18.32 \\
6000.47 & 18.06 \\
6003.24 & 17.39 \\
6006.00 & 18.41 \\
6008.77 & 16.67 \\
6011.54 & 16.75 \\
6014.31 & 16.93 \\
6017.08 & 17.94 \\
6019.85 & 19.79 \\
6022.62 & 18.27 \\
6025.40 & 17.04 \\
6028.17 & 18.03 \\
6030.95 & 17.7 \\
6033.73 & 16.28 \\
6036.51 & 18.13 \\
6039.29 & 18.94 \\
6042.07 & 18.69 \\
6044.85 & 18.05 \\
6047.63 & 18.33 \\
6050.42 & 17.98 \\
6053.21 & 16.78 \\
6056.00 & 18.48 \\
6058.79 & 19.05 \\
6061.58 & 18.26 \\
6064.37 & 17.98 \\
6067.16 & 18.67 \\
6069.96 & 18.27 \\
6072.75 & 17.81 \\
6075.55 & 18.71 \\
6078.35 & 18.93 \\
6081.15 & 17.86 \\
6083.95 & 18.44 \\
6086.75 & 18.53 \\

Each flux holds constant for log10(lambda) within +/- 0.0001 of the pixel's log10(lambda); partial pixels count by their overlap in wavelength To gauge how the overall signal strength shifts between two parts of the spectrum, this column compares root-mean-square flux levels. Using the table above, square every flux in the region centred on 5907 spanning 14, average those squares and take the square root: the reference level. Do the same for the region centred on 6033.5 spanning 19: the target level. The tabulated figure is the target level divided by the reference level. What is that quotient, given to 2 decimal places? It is 1.11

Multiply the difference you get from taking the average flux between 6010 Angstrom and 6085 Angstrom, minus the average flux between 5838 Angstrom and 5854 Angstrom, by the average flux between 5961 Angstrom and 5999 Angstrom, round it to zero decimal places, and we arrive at 15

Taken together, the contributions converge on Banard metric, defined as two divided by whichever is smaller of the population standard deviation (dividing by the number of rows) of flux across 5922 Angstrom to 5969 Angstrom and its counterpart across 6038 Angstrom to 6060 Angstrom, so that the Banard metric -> 2.97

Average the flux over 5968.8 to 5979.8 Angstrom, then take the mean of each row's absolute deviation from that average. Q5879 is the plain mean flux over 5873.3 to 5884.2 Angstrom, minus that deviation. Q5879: 15.1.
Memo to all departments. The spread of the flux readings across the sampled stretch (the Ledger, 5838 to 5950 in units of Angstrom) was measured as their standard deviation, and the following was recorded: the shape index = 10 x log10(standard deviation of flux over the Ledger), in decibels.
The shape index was 4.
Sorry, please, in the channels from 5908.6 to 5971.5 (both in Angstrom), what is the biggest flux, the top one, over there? 18.73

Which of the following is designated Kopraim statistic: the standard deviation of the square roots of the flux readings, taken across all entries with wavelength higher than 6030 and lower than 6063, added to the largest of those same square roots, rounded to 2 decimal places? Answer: 4.46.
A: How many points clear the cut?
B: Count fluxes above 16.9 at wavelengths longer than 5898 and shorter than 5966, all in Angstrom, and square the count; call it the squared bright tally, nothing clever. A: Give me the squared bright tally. 144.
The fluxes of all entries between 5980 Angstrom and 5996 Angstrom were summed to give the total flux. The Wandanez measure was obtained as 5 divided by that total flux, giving 0.046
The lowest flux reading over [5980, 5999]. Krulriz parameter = 17.35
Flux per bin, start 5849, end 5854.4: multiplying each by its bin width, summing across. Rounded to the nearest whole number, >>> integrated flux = 93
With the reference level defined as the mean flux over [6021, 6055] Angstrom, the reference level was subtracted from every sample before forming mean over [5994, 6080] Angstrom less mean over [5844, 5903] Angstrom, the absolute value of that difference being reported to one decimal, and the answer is 3.0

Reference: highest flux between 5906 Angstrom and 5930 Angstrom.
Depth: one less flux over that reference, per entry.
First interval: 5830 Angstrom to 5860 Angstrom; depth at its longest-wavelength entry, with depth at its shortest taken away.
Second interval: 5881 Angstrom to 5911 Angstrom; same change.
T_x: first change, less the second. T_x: 0.18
